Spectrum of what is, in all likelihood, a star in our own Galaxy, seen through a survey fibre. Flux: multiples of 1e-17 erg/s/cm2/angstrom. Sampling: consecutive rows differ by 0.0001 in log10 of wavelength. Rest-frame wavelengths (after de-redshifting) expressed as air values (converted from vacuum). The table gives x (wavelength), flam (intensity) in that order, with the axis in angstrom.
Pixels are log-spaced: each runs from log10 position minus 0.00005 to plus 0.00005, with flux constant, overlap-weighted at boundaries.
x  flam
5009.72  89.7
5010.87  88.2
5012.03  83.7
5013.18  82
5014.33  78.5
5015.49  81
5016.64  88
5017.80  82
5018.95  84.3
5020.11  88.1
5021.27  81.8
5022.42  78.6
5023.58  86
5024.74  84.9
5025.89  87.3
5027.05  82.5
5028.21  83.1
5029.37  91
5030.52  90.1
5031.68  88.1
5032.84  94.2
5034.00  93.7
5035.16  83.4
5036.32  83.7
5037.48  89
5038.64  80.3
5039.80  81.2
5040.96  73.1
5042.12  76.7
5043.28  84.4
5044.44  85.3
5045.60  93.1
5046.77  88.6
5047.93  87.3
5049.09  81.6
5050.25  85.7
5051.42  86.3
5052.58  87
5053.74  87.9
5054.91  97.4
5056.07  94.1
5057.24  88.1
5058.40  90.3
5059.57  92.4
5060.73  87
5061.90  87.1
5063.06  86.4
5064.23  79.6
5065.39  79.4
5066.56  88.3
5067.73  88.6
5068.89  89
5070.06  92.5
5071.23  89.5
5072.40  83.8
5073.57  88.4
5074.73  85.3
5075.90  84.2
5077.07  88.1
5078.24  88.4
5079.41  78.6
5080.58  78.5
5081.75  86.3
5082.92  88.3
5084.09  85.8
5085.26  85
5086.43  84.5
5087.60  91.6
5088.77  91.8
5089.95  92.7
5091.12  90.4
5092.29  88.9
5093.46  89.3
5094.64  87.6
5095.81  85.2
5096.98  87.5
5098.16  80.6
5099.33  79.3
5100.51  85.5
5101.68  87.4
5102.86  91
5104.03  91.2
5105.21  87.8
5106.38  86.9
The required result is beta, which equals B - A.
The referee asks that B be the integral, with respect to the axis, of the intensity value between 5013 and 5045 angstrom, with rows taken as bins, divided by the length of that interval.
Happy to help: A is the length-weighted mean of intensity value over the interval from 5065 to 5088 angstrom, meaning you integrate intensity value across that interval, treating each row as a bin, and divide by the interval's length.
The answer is -1.8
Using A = 86.2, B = 84.4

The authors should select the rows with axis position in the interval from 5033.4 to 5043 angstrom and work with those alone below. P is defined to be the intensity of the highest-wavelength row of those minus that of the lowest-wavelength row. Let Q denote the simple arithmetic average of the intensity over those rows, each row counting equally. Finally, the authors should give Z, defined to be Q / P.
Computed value -5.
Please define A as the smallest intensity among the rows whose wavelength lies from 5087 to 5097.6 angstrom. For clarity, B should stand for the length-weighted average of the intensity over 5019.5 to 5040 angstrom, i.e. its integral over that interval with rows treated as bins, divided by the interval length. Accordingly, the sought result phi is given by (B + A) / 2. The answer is 85.6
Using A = 85.2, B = 86.0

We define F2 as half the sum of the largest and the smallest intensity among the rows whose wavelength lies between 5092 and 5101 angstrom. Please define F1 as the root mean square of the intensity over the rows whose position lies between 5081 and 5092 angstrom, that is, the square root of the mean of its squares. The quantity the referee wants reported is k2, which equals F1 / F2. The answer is 1.05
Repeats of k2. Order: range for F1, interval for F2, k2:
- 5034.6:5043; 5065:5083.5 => 0.95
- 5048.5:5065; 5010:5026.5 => 1.06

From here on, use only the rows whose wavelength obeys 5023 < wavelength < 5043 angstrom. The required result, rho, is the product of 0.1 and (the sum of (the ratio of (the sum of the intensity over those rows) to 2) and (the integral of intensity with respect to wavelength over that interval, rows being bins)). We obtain 242.8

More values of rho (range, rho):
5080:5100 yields 247.0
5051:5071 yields 251.8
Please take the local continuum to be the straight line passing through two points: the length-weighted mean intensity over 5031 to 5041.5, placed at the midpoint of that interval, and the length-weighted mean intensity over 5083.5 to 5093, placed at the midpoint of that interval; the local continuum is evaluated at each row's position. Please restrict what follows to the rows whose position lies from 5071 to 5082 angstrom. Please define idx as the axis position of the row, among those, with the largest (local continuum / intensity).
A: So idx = 5080.58 angstrom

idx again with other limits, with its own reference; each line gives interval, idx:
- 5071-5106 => 5099.33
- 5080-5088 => 5080.58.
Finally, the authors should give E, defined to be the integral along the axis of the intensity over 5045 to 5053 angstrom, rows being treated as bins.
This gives 696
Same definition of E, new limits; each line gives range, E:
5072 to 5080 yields 682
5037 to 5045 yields 651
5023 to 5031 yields 691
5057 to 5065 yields 697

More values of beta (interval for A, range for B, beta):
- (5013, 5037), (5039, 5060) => 1.2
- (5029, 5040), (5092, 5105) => -1.0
